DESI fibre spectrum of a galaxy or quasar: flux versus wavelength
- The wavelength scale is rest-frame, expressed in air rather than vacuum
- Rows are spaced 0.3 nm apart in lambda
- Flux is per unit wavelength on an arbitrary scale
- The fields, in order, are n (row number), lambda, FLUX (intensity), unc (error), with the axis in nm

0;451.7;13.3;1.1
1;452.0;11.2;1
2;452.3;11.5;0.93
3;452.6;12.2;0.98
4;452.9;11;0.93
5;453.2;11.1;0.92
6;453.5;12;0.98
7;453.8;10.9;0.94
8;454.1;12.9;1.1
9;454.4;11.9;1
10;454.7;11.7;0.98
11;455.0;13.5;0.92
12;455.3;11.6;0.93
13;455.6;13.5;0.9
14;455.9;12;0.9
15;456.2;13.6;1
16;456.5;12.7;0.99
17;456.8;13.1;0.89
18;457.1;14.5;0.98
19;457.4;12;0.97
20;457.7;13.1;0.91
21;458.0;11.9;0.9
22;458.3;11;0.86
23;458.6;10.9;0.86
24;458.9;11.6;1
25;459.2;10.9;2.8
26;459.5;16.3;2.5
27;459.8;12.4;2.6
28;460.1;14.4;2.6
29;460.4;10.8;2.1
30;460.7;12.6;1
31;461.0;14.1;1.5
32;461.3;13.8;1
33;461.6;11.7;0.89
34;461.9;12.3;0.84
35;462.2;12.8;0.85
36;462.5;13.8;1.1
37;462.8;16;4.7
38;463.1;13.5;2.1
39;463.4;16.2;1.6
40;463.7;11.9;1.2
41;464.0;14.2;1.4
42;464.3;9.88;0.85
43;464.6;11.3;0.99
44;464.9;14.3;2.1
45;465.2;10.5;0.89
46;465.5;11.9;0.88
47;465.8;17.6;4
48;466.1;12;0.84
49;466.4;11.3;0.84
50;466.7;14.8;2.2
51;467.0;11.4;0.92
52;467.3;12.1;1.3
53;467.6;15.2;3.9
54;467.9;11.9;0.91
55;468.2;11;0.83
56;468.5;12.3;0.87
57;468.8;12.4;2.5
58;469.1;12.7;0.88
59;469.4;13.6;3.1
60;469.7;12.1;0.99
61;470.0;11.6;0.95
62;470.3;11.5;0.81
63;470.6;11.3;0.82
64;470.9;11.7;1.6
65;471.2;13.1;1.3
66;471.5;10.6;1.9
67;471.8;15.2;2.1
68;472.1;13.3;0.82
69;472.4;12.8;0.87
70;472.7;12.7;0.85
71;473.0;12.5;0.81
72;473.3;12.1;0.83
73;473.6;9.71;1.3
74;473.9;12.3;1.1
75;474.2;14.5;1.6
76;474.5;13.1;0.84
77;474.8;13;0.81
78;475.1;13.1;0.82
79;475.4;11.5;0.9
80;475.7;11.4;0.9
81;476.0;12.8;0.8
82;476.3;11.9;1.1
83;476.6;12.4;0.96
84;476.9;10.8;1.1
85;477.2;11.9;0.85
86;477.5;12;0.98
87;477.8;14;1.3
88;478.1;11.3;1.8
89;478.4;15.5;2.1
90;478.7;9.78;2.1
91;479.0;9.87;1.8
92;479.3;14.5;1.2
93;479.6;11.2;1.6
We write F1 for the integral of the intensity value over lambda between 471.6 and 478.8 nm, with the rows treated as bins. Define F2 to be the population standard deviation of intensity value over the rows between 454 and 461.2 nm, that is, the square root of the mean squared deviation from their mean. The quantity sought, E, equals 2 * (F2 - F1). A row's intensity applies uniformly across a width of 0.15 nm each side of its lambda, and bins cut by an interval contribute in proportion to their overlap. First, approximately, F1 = 89.9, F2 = 1.32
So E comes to -177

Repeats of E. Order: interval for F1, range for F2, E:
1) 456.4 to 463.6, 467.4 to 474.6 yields -185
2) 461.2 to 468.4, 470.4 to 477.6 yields -184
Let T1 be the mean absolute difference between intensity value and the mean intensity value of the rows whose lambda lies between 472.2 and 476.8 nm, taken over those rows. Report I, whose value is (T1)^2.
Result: 0.5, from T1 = 0.7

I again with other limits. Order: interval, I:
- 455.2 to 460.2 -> 1.3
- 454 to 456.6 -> 0.5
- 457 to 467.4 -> 2.3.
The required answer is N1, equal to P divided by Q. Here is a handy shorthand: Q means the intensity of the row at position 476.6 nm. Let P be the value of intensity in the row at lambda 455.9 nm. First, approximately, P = 12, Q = 12.4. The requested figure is 0.97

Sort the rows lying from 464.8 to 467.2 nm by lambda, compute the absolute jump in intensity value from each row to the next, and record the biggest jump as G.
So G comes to 5.7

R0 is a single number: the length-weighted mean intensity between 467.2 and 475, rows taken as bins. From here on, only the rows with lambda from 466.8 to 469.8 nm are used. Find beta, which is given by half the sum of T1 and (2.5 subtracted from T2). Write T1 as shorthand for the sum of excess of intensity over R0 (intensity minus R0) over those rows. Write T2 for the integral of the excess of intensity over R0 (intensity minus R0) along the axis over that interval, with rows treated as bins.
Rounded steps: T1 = -0.1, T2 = 0.1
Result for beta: -1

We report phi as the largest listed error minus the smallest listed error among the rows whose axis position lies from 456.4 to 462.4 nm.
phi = 2.0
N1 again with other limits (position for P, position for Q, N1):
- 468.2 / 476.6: 0.89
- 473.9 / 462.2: 0.96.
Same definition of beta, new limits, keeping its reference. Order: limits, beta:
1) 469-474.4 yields -2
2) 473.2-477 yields -4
